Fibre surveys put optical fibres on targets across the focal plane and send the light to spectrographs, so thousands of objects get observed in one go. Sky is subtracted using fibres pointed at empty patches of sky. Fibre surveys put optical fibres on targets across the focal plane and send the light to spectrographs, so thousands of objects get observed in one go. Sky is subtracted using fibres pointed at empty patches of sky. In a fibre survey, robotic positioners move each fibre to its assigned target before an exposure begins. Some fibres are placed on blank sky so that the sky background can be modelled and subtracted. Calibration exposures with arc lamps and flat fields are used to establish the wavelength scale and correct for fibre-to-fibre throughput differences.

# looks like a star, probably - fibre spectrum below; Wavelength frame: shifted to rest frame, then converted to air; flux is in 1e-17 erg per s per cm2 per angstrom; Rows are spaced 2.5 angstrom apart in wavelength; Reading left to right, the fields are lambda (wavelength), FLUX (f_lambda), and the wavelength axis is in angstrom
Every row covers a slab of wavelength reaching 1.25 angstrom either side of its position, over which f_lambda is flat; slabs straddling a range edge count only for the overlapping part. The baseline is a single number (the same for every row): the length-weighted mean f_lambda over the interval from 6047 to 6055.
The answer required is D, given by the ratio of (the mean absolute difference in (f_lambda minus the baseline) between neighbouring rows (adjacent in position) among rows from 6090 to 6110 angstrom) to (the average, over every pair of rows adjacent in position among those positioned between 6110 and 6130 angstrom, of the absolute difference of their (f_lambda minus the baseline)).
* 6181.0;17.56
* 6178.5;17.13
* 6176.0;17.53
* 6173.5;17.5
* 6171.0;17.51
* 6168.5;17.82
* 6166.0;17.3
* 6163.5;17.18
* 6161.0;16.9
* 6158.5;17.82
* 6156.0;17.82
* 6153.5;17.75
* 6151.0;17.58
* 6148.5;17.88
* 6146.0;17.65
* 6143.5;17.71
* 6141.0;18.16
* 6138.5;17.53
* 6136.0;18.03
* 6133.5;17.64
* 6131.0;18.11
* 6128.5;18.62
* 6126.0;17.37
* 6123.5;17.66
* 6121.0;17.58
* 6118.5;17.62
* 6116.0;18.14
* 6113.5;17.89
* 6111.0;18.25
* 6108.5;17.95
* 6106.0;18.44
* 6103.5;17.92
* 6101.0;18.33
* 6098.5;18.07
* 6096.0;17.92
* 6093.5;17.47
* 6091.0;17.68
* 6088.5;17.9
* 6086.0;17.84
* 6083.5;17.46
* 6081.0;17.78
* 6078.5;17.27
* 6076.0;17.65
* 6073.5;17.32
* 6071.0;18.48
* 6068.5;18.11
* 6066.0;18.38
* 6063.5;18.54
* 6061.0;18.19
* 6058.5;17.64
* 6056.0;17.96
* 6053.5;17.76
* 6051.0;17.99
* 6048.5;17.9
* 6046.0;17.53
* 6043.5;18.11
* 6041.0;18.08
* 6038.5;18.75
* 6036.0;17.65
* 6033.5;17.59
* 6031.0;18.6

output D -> 0.9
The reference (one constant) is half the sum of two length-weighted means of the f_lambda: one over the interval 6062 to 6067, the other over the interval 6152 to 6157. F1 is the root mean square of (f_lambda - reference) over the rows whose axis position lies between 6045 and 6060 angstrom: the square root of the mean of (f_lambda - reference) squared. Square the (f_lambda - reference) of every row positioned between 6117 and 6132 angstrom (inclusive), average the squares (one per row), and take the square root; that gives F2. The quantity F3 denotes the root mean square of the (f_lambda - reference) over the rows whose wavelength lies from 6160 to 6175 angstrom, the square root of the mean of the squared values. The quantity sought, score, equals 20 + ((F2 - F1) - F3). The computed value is 19.4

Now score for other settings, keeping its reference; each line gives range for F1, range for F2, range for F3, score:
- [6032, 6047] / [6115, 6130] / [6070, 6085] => 19.4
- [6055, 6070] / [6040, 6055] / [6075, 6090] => 19.5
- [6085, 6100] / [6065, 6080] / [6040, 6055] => 19.9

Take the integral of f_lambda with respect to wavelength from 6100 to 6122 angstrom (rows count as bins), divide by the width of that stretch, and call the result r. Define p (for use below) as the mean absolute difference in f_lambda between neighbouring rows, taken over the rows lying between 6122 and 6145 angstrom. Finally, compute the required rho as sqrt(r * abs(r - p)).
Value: 17.7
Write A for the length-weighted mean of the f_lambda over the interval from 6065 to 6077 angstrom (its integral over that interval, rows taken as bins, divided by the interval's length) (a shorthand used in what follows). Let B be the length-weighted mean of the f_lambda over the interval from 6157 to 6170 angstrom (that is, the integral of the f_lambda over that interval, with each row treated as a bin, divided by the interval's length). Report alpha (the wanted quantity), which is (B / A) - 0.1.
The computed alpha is 0.868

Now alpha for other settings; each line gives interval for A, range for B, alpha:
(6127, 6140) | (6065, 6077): 0.901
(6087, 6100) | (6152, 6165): 0.882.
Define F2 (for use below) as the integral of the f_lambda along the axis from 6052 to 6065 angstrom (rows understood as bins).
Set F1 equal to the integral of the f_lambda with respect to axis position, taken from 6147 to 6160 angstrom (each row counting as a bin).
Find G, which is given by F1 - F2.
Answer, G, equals -4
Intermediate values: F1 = 231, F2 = 234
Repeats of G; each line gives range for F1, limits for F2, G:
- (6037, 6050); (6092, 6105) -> 2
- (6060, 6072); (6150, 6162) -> 9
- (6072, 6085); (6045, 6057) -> 14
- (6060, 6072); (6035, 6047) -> 4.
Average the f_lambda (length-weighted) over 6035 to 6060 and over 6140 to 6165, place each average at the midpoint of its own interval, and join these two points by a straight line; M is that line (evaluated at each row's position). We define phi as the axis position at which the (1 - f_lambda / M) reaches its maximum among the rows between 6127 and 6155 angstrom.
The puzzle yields 6138.5 angstrom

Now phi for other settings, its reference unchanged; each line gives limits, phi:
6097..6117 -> 6113.5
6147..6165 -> 6161.0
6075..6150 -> 6078.5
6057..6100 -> 6078.5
